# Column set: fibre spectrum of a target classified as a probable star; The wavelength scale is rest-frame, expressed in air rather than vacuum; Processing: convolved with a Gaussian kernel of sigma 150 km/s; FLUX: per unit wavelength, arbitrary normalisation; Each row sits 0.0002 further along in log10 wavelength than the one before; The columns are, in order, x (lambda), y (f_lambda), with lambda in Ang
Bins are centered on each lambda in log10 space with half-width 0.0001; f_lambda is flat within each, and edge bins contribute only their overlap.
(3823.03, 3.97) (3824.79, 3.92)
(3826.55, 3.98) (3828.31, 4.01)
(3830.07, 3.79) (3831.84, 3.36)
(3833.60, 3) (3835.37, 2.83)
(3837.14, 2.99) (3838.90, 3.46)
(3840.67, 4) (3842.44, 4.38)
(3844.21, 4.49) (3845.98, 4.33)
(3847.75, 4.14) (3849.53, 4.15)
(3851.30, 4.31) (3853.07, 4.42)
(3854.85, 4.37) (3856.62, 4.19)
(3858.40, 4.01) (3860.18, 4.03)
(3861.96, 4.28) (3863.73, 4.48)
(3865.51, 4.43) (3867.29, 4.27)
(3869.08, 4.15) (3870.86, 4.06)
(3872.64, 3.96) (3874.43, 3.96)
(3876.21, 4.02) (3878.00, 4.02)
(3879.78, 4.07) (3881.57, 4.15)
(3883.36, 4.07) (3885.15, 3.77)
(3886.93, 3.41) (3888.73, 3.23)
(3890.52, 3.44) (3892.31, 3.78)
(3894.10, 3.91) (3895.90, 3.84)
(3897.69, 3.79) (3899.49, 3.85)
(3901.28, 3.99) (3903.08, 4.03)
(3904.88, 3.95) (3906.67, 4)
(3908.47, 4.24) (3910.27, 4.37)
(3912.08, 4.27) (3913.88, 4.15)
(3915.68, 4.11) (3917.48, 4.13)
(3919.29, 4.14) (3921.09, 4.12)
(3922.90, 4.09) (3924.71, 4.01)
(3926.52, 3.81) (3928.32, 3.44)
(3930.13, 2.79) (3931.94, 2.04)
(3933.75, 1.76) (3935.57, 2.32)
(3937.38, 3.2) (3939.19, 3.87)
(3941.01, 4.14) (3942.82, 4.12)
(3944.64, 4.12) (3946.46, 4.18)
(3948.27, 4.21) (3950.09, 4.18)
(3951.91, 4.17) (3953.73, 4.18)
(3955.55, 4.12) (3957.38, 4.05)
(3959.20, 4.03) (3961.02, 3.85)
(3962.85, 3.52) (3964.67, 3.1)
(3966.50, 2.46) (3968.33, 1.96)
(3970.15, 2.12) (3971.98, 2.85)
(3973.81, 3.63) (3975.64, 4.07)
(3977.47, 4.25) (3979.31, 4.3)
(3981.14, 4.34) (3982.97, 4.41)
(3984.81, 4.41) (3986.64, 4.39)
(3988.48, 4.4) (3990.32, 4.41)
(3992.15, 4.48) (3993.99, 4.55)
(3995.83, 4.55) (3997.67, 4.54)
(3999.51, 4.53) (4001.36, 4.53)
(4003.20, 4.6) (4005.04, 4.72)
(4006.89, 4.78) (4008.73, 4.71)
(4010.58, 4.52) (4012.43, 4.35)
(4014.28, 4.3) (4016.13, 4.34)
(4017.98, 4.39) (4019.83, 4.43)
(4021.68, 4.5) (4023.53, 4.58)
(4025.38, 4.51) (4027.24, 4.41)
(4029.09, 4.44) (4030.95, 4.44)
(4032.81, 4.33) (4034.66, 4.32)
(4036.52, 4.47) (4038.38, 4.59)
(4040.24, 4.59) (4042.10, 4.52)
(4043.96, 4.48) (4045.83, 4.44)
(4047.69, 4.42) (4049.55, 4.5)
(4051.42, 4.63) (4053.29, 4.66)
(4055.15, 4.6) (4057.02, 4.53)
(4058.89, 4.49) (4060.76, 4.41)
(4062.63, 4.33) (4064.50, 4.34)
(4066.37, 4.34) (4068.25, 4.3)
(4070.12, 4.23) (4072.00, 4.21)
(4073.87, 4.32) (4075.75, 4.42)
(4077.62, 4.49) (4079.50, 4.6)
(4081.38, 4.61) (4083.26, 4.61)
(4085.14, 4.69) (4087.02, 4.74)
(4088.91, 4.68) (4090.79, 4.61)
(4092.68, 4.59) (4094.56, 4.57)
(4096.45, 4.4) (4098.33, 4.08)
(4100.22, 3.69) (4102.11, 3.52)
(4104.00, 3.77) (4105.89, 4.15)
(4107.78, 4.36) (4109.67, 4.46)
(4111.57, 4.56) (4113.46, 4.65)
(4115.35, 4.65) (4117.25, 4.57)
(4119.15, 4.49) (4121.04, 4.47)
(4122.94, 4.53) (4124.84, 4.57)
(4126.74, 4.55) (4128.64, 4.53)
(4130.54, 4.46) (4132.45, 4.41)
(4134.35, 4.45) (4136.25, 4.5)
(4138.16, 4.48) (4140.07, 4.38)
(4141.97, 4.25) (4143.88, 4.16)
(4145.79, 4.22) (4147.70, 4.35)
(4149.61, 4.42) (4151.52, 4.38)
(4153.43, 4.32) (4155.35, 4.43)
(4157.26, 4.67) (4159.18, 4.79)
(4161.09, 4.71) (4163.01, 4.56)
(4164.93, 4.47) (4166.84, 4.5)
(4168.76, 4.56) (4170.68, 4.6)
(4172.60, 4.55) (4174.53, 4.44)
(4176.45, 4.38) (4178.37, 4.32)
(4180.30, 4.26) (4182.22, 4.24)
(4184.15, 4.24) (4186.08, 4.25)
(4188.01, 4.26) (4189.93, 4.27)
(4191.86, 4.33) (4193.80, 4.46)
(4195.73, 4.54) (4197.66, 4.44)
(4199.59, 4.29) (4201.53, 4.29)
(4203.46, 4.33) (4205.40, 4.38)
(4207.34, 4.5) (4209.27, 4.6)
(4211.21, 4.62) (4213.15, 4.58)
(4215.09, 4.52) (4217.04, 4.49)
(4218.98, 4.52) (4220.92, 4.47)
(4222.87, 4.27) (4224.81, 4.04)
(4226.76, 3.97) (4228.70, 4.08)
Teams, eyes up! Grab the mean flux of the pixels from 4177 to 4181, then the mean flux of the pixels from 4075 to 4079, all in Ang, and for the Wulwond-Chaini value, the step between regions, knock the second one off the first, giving -0.2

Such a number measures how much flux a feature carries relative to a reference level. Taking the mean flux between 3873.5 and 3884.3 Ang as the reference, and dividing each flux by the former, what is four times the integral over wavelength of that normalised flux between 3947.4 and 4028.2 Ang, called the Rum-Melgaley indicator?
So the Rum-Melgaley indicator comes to 330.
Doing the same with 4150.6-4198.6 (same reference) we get 211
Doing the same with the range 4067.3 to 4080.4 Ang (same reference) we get 57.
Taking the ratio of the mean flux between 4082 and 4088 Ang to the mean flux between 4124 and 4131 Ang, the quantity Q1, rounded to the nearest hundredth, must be 1.03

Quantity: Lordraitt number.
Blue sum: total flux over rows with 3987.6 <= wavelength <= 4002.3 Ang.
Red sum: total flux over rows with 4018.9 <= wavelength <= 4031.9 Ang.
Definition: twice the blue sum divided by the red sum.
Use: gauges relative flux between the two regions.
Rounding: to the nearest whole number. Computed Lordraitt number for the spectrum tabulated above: 2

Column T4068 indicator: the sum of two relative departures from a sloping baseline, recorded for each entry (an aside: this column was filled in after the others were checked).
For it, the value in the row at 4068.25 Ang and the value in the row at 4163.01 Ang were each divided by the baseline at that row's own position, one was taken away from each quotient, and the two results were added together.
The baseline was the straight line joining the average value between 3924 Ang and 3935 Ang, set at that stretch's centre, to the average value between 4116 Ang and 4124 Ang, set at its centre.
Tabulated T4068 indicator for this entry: -0.01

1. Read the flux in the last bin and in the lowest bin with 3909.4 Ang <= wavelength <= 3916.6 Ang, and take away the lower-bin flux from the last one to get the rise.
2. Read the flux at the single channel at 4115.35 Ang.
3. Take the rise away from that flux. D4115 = 4.91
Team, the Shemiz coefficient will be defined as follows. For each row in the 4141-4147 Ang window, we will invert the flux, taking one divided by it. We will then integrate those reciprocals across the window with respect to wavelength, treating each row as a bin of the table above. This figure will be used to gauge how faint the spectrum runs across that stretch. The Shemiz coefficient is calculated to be 1.4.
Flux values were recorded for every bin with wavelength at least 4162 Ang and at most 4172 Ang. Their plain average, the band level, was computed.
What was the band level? 4.54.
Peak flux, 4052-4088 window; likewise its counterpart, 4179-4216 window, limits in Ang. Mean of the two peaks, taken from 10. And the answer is 5.32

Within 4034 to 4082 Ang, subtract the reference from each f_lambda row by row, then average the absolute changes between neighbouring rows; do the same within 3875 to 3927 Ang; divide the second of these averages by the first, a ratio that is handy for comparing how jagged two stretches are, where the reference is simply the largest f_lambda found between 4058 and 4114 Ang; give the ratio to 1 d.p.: 1.8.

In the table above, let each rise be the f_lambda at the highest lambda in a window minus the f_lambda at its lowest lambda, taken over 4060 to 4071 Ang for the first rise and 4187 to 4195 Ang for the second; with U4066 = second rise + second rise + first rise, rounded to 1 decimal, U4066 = 0.2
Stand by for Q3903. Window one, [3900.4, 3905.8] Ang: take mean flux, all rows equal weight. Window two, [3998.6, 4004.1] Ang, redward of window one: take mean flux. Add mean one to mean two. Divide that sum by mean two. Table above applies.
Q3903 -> 1.88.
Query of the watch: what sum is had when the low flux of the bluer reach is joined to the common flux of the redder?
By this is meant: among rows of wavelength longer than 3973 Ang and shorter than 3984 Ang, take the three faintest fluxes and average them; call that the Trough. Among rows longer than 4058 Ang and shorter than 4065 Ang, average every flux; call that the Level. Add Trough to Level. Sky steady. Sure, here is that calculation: 8.4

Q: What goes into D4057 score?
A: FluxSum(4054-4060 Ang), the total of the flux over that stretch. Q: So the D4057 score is 13.6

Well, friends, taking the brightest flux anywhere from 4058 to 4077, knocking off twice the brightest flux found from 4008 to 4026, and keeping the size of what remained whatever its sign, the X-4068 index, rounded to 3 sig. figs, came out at 4.93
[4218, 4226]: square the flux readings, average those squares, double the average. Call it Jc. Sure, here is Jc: 37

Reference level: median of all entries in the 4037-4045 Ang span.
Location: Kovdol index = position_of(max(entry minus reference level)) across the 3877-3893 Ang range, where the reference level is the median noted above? 3881.57 Ang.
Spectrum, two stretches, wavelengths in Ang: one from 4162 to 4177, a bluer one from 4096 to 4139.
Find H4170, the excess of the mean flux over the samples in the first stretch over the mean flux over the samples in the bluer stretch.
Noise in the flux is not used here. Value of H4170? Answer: 0.15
